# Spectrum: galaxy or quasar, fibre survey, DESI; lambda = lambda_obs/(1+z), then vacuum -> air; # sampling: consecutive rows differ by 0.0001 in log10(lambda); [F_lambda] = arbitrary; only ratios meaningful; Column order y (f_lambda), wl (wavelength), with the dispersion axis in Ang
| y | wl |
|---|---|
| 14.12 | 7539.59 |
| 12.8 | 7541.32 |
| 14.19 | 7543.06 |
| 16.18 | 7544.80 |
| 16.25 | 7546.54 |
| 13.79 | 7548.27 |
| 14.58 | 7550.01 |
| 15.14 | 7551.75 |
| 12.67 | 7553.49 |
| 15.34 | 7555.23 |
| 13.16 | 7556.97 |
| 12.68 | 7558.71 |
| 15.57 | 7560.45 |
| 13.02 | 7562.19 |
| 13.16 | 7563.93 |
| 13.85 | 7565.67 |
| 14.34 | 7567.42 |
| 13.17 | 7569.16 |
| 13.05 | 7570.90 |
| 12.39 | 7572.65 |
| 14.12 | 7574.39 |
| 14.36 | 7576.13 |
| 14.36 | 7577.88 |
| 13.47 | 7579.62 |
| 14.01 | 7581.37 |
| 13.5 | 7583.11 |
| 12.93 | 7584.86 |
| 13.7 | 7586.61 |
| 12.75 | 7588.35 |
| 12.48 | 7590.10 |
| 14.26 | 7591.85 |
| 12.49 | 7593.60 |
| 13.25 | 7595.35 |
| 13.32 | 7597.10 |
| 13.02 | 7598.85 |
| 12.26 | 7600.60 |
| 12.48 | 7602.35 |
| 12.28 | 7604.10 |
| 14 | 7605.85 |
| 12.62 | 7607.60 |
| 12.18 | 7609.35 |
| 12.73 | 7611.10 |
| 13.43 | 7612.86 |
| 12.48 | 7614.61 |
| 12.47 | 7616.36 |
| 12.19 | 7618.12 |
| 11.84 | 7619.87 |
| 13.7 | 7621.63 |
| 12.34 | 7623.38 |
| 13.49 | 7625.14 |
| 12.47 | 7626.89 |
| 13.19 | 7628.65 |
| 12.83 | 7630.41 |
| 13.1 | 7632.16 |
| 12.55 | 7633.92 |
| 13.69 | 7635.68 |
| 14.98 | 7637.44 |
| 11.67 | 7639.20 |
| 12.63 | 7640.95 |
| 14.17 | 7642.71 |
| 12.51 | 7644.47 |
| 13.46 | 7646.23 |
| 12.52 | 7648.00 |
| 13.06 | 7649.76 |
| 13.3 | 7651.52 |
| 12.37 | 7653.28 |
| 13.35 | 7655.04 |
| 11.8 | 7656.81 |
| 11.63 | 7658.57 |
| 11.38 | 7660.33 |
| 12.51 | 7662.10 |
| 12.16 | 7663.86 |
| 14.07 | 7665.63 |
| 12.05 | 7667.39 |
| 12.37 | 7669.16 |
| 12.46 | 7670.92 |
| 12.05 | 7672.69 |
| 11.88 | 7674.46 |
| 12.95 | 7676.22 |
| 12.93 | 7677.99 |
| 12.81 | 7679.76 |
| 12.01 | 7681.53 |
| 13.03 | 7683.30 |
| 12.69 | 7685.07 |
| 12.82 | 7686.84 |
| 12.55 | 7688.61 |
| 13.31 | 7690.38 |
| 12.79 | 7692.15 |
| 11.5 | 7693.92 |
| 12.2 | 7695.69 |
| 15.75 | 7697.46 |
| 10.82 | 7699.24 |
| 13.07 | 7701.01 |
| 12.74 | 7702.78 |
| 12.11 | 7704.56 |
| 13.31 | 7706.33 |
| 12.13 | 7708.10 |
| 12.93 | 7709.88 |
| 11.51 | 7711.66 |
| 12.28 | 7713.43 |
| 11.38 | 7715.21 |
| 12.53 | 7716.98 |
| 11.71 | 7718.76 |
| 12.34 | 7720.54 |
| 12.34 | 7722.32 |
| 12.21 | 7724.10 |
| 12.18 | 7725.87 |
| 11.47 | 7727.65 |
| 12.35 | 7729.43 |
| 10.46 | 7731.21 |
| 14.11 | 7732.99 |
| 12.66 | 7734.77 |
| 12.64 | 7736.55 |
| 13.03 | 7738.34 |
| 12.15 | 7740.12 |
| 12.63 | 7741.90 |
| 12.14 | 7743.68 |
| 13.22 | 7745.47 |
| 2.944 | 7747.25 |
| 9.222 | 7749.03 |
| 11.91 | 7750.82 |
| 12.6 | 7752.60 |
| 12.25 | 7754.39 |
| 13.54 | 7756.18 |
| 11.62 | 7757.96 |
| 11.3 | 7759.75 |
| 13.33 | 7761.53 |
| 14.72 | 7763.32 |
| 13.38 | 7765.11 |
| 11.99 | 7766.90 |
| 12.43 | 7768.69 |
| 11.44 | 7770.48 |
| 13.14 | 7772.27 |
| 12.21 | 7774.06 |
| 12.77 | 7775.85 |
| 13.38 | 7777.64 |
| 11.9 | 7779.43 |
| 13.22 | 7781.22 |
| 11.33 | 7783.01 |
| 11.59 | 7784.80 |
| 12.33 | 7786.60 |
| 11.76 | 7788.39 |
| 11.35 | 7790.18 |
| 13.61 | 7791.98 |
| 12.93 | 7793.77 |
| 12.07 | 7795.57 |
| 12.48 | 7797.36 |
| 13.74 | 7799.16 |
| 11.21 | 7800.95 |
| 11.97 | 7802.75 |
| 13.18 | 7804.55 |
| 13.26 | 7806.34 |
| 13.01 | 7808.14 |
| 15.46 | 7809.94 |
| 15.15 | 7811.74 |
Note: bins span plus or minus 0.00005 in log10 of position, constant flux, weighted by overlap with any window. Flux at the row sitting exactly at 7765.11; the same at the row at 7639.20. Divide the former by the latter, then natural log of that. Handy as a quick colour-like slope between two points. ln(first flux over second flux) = 0.14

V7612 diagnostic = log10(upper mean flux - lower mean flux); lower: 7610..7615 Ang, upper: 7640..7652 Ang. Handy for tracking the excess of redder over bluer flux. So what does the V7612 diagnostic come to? -0.7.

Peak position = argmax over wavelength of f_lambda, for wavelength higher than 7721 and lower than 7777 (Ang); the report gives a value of 7763.32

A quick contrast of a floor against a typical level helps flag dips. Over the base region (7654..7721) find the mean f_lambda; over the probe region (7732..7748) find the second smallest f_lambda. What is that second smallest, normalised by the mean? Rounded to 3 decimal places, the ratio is 0.973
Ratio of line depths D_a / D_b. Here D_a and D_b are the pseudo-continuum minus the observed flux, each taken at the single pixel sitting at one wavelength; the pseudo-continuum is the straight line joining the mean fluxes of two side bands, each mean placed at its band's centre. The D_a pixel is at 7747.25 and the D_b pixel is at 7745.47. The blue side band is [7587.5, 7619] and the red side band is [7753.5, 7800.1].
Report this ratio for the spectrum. -15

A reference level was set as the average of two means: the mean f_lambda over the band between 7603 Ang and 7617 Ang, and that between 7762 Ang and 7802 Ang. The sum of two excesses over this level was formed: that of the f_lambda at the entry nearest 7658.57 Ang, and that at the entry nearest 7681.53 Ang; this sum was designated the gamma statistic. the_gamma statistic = -1.6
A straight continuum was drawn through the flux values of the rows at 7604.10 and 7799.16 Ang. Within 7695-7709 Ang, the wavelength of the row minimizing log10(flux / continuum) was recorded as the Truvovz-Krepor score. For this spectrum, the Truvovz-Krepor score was 7699.24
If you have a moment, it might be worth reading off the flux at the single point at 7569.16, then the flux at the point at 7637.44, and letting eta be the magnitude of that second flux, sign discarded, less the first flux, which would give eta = 1.8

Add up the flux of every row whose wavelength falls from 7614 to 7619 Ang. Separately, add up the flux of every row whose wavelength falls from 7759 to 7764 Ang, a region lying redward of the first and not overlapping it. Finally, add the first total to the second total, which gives 76.5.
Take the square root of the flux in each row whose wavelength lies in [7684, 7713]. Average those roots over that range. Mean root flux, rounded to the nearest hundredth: 3.55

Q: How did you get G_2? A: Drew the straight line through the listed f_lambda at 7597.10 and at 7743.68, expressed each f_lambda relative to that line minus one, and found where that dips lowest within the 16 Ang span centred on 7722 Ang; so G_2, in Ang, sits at 7715.21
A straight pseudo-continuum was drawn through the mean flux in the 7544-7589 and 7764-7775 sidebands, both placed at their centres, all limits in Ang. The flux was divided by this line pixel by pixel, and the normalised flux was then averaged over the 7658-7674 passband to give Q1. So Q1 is 0.93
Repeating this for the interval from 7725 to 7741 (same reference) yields 0.97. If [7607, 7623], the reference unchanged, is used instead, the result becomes 0.93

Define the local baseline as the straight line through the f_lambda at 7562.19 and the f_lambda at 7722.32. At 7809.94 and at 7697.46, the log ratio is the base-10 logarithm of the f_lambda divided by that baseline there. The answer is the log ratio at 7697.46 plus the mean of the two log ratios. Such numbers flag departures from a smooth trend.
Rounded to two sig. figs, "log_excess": 0.21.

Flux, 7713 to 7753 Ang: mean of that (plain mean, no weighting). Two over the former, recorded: 0.170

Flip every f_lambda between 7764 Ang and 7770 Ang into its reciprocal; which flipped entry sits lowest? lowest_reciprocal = 0.0747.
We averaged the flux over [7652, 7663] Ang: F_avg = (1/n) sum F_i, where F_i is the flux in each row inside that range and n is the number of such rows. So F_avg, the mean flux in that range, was 12.2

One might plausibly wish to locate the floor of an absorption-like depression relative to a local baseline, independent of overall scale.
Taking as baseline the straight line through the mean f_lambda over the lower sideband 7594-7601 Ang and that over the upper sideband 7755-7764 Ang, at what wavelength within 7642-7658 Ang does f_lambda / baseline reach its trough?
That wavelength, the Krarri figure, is 7656.81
